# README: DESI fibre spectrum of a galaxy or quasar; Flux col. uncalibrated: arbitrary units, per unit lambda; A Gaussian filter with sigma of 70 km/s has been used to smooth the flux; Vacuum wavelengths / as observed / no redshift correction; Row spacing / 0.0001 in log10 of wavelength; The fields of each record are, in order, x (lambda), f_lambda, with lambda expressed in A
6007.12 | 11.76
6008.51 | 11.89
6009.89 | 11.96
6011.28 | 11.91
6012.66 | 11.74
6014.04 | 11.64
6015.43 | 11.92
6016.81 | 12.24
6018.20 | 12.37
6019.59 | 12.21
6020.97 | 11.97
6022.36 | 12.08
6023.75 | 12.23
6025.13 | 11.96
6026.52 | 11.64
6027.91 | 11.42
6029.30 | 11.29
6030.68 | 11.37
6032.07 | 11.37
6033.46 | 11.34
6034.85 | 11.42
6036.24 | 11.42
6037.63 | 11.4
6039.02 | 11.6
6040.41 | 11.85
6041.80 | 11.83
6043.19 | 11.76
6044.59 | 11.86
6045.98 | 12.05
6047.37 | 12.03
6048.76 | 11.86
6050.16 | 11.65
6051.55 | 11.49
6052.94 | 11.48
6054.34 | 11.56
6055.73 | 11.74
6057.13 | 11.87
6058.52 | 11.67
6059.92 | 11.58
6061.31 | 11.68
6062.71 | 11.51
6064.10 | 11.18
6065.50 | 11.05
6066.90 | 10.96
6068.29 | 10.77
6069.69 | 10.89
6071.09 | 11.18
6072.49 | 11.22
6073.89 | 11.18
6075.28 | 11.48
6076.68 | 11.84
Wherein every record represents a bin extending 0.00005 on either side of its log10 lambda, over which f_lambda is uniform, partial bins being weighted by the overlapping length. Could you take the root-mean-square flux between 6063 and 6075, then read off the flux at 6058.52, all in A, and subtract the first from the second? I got 0.6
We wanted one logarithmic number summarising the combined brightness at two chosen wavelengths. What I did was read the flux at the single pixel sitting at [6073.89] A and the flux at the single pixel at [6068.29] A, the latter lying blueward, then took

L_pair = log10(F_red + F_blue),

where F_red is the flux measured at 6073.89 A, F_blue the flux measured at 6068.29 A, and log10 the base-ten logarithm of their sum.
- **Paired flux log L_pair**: 1.341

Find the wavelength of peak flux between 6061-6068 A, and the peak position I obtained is 6061.31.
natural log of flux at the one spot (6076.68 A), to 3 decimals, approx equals 2.471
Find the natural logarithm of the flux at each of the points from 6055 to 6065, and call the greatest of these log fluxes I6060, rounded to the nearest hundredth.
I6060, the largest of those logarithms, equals 2.47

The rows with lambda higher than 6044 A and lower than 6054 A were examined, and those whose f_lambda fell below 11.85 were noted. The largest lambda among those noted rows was 6052.94 A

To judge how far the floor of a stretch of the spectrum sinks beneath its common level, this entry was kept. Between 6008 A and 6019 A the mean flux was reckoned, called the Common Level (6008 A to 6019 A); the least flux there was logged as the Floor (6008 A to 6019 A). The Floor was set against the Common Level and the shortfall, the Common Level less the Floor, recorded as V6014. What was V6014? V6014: 0.32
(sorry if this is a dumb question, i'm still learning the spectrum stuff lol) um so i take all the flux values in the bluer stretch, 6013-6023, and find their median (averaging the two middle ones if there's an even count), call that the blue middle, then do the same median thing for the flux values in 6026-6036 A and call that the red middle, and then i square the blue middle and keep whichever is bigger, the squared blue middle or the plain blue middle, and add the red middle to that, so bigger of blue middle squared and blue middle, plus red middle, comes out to 157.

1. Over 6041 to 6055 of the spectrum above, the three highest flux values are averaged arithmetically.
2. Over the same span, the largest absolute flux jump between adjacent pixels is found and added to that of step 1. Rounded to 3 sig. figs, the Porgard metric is 12.2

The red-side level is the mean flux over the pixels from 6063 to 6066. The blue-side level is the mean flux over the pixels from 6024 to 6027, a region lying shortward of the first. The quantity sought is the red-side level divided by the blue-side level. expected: 0.94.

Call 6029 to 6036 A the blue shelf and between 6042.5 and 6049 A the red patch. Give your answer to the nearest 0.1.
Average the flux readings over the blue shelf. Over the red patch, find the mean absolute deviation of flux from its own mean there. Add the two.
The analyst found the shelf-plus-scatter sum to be 11.5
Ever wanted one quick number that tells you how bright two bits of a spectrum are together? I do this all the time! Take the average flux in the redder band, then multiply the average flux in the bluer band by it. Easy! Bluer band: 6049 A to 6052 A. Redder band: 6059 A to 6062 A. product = 135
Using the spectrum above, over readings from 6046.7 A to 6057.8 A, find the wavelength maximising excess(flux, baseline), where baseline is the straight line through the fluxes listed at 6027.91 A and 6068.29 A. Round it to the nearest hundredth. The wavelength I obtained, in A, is 6047.37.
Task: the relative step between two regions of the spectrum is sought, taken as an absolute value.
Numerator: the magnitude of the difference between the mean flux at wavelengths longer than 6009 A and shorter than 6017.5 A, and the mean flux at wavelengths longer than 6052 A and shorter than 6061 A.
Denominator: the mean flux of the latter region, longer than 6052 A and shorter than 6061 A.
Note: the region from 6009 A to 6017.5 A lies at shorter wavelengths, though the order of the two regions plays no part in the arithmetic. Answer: 0.02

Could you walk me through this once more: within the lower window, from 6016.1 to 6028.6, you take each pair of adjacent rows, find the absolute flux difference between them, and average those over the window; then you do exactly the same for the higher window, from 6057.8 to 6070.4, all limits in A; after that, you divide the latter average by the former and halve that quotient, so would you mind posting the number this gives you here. 0.38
